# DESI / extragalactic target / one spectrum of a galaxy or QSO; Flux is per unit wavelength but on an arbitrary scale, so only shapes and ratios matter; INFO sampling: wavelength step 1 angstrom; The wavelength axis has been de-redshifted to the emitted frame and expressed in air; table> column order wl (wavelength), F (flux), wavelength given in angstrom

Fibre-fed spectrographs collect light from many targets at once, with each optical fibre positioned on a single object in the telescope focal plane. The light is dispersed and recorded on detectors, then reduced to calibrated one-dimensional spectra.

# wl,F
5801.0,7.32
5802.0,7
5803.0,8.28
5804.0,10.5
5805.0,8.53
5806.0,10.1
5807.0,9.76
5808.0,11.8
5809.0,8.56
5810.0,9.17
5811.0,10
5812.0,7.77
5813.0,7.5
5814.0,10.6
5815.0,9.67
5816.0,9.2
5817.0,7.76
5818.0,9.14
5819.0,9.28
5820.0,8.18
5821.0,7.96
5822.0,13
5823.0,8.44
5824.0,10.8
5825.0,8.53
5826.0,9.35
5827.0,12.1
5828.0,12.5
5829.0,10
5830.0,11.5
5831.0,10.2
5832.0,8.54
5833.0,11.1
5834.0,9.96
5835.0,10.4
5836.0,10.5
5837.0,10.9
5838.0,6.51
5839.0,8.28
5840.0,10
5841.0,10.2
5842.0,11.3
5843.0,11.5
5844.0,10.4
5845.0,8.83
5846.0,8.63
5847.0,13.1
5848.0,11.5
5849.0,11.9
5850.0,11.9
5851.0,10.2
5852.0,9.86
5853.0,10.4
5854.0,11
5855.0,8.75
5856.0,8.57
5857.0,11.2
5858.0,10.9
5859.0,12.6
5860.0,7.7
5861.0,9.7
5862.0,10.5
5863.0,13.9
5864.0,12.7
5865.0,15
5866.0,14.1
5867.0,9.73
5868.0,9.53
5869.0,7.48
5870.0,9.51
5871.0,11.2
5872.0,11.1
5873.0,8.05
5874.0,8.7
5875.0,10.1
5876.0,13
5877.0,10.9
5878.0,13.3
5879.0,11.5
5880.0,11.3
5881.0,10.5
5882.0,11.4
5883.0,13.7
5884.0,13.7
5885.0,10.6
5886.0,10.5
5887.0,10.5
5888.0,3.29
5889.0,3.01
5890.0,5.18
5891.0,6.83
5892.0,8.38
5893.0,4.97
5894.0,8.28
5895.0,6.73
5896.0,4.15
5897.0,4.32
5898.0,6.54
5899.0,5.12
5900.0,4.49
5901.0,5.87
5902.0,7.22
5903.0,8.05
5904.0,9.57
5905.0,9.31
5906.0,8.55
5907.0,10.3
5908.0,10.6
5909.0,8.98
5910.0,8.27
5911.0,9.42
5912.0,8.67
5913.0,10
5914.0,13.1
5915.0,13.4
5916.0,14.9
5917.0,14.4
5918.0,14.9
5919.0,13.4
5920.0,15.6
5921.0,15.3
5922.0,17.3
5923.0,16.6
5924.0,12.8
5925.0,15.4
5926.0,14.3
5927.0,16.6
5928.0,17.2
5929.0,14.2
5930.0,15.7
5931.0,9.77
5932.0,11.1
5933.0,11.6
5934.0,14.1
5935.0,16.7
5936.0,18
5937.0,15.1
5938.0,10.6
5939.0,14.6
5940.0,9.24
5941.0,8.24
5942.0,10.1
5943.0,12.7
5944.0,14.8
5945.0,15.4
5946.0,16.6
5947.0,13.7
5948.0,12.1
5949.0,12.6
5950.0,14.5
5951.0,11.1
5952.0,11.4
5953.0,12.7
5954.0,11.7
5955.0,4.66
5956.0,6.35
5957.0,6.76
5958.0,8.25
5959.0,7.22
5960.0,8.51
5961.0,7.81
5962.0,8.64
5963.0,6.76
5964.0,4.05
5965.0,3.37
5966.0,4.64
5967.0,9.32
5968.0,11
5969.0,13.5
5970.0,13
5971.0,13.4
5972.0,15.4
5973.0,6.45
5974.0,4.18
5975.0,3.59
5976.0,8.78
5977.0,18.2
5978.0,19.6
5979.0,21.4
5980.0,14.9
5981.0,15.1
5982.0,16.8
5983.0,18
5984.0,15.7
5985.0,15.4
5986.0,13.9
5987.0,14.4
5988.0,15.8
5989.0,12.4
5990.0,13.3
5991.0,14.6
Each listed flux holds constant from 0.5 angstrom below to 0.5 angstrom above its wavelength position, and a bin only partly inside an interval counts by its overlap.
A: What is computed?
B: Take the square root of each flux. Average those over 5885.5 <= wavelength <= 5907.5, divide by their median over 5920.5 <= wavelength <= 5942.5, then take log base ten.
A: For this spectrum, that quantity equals -0.17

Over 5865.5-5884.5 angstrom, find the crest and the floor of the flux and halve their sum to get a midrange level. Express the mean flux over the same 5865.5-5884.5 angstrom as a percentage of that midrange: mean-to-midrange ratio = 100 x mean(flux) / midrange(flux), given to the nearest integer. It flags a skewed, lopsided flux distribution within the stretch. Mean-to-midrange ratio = 102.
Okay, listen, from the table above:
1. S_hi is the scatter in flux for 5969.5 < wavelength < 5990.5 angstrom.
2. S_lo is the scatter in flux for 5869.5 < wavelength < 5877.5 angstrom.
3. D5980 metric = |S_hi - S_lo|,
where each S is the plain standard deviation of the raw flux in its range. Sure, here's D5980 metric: 3.1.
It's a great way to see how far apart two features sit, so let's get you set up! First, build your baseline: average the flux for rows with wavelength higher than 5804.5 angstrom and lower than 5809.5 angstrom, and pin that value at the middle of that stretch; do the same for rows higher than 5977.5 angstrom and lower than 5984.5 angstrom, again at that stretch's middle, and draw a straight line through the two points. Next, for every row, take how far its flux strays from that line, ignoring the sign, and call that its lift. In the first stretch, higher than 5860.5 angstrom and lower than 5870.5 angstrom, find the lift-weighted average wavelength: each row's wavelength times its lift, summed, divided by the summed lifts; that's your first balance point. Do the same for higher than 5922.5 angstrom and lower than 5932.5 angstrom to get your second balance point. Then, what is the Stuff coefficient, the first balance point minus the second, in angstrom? -62.3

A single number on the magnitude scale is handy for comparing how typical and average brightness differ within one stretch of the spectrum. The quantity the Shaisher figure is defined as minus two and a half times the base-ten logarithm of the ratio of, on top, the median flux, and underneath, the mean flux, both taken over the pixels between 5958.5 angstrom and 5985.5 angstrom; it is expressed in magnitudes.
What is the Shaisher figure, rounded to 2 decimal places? 0.03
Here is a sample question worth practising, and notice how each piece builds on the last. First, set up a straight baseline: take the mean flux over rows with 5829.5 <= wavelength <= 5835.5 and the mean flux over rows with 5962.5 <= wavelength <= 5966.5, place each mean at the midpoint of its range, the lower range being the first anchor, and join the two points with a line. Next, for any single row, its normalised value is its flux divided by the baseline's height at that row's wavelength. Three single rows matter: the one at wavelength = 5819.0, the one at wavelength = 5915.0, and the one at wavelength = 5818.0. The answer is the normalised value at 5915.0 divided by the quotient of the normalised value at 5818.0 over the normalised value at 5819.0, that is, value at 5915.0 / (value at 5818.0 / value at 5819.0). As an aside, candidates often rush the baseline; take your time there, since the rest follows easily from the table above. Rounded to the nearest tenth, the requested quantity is 2.0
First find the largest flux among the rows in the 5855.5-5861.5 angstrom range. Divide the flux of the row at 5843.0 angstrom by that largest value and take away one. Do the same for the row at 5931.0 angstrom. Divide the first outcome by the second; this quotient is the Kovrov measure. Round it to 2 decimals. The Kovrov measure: 0.39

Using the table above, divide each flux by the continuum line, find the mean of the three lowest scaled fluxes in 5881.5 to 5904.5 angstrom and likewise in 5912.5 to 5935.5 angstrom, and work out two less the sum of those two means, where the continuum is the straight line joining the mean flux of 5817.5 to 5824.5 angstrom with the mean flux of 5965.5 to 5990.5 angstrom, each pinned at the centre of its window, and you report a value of 0.82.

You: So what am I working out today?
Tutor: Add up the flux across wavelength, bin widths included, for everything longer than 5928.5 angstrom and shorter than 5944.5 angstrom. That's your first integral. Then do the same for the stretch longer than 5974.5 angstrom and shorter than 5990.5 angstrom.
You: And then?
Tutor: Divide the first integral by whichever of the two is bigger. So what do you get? 0.87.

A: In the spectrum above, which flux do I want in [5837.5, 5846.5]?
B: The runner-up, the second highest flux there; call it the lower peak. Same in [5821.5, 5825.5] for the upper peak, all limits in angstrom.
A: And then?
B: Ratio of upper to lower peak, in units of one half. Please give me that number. 1.9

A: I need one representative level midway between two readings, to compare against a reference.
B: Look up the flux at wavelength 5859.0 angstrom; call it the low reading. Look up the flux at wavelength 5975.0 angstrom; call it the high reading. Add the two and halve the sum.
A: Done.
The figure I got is 8.1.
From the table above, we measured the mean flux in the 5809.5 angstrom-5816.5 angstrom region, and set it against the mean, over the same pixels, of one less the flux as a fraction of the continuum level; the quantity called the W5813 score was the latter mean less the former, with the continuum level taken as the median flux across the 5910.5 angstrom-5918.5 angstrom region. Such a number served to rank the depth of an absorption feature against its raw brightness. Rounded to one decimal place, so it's -8.8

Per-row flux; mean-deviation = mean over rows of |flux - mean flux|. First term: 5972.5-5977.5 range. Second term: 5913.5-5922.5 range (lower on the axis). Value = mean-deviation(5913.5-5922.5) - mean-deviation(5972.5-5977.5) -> -3.2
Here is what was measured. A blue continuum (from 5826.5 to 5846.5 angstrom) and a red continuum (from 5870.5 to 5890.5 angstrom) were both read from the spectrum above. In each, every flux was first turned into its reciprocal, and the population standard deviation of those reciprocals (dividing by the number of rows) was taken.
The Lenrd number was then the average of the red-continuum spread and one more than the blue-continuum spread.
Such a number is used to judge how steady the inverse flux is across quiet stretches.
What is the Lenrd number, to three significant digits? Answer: 0.544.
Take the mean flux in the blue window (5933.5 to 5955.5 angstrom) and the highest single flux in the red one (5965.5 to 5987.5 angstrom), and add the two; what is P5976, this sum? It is 34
